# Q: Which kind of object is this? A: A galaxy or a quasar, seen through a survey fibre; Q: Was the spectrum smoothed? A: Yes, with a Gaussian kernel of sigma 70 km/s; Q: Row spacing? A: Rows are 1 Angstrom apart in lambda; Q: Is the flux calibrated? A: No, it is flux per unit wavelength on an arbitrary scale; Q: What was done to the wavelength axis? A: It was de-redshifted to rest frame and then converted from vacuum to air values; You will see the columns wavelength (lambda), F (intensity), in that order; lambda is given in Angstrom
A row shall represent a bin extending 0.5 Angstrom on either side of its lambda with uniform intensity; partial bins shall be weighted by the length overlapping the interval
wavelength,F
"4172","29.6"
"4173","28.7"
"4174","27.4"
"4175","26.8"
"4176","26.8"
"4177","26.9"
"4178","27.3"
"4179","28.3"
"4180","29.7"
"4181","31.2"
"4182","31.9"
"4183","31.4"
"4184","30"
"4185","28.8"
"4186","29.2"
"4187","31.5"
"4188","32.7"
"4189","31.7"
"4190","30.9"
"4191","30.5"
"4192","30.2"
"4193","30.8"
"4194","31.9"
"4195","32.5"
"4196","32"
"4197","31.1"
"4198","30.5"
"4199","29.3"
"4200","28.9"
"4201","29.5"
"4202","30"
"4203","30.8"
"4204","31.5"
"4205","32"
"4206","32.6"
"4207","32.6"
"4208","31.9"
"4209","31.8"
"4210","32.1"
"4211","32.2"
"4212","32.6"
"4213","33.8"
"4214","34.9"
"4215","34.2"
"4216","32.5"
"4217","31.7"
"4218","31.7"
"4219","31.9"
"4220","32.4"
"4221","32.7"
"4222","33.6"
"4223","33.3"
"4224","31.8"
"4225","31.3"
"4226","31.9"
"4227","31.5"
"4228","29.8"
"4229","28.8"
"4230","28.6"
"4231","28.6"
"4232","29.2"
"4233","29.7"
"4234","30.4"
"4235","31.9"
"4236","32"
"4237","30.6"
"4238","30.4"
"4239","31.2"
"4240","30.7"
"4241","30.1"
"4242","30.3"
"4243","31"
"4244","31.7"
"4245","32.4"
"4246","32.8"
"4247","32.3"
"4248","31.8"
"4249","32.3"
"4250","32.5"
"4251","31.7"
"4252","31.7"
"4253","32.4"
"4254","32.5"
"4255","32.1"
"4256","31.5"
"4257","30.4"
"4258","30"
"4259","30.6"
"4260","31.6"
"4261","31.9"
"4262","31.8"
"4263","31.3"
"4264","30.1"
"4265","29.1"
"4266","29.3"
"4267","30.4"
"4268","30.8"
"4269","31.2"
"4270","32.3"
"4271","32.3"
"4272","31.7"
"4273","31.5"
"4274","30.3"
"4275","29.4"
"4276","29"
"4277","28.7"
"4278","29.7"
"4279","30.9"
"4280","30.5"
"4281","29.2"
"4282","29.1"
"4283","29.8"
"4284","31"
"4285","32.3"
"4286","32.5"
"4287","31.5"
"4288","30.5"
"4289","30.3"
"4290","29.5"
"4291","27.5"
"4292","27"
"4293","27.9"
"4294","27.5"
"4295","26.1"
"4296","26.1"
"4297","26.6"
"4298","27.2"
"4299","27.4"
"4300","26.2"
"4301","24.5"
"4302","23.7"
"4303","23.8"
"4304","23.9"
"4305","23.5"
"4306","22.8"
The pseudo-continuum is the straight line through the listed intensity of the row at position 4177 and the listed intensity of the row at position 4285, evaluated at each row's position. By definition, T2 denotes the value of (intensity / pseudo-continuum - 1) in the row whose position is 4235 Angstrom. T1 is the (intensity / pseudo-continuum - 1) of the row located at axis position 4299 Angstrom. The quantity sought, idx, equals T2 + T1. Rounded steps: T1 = -0.17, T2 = 0.07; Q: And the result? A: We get -0.10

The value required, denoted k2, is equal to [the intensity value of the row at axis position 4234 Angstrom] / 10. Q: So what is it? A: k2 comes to 3.04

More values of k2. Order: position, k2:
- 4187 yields 3.15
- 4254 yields 3.25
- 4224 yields 3.18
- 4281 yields 2.92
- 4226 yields 3.19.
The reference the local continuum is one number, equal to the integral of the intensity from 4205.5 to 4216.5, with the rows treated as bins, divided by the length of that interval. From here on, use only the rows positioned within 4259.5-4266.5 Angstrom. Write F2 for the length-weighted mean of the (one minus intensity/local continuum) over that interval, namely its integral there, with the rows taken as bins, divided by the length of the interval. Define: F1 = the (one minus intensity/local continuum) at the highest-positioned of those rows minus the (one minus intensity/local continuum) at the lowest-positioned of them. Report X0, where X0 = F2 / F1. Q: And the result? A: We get 0.9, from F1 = 0.07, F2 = 0.064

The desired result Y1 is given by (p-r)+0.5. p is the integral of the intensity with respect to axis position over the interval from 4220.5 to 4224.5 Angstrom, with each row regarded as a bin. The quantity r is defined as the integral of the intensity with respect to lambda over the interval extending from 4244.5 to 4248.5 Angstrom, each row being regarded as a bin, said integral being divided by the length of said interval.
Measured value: 99.6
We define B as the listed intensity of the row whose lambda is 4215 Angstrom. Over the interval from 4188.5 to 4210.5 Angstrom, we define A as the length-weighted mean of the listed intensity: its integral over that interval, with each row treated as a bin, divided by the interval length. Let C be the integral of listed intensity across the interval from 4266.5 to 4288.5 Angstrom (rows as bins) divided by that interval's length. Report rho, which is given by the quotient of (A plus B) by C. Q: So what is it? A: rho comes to 2.13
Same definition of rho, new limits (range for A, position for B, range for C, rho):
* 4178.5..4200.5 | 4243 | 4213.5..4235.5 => 1.96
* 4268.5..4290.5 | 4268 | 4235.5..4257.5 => 1.95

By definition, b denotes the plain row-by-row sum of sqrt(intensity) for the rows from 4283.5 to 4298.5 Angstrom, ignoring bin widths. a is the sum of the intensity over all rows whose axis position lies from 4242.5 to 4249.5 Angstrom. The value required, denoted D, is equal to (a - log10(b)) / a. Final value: 0.992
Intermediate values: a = 224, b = 81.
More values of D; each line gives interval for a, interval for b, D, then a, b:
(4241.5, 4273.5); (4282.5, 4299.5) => 0.998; 1005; 91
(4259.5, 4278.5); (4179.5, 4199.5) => 0.996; 582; 111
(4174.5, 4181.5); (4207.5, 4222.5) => 0.990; 197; 86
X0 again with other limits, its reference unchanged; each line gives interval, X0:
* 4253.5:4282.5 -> 0.6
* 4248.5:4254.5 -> -3.3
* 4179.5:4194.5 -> -0.9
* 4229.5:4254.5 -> -0.4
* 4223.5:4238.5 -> 1.7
